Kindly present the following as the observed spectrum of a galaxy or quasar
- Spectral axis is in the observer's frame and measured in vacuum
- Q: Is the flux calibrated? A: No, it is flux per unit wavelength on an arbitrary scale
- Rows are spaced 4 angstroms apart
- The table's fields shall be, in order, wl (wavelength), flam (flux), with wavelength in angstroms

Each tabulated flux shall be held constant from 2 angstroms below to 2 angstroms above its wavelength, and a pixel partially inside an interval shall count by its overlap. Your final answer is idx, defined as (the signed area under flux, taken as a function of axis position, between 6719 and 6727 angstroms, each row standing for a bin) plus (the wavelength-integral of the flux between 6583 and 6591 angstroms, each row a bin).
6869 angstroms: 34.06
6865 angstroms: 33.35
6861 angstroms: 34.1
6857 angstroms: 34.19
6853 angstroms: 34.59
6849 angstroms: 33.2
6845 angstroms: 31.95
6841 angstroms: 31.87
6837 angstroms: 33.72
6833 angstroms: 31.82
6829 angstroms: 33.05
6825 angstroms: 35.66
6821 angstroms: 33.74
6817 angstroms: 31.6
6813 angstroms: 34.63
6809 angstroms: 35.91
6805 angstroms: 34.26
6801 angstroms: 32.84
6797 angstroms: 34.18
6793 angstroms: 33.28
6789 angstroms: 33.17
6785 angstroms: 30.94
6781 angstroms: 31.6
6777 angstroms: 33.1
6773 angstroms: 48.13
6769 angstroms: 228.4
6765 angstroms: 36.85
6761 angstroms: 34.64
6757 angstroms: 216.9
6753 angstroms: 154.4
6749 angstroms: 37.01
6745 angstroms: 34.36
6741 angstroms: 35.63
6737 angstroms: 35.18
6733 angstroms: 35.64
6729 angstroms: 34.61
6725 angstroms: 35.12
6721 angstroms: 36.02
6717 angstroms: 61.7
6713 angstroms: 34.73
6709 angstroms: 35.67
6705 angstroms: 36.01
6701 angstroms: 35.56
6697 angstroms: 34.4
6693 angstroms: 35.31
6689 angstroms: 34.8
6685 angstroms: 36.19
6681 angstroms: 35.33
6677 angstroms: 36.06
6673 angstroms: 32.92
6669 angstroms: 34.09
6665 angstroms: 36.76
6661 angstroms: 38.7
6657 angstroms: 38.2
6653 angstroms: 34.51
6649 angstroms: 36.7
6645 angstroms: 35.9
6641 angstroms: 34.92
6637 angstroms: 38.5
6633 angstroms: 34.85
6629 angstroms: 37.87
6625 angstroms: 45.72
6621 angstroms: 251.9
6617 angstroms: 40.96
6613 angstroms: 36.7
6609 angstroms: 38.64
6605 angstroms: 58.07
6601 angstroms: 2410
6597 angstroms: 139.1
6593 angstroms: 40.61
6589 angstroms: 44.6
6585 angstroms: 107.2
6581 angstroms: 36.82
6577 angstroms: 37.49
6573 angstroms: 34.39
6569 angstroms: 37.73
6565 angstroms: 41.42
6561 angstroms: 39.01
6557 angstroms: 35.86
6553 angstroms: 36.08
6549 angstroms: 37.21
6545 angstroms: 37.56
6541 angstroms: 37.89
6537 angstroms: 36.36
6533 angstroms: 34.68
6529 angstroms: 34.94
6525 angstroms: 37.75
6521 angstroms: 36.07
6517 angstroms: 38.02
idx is 892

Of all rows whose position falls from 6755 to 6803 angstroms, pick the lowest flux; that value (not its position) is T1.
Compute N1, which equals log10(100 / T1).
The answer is 0.509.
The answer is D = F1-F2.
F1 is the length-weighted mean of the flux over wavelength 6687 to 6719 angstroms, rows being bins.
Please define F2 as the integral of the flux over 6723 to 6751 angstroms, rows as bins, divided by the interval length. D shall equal 3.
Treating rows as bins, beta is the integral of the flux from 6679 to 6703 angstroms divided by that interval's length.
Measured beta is 35.3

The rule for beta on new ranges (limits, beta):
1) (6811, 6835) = 33.4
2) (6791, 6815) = 34.2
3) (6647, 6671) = 36.5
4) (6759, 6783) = 68.8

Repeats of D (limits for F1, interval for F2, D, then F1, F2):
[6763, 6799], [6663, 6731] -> 20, 57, 37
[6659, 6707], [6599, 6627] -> -376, 36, 412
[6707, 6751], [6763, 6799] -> -19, 38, 57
